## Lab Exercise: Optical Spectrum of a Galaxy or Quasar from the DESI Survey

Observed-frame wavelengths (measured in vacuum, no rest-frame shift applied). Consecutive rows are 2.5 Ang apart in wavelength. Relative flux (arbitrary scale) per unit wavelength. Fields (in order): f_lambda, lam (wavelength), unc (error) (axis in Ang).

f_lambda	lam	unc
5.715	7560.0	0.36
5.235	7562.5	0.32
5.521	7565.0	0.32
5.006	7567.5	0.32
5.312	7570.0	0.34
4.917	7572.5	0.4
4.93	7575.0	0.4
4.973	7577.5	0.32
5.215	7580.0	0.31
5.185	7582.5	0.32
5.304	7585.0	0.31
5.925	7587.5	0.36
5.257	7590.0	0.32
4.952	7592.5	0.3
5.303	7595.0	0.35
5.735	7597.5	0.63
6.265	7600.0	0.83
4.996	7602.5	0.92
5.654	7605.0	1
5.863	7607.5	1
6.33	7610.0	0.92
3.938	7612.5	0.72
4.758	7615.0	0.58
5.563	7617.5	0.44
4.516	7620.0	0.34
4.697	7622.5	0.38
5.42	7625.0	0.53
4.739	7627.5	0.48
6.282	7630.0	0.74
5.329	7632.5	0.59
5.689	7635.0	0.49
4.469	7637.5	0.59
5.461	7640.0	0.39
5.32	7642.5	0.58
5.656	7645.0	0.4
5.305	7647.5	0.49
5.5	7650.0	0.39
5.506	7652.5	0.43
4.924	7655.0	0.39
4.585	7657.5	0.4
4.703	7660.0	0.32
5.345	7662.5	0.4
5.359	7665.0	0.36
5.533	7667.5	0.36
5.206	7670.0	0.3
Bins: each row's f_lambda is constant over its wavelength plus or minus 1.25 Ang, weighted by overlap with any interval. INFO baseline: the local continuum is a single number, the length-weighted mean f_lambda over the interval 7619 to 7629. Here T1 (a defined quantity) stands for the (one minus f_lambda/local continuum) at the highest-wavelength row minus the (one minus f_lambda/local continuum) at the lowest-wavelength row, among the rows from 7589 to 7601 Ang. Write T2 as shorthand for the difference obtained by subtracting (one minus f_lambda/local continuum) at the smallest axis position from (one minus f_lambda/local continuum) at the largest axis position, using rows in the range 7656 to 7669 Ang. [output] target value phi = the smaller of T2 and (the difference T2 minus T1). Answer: -0.2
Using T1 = -0.206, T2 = -0.2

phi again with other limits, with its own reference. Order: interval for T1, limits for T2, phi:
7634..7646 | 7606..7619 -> 0.1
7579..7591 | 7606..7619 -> 0.1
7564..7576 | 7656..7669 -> -0.3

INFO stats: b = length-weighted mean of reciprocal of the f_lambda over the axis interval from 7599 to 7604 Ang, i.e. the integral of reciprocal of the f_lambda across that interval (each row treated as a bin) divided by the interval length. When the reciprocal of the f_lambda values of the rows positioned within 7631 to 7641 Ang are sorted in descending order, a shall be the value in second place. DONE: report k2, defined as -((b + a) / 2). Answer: -0.184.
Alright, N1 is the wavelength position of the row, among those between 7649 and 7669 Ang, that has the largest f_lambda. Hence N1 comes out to 7667.5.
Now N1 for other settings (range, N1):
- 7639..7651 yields 7645.0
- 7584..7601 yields 7600.0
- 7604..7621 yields 7610.0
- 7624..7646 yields 7630.0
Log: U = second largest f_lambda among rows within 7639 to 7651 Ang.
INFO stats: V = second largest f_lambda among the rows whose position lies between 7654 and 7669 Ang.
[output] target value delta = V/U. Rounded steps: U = 5.5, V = 5.359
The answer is 0.97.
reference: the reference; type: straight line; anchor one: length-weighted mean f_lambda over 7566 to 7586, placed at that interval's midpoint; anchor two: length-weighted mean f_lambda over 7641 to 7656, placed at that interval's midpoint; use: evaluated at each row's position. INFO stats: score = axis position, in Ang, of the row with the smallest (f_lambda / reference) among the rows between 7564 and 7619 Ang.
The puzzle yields 7612.5 Ang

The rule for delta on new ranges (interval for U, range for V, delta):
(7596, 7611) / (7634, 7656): 0.90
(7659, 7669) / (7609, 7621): 1.04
